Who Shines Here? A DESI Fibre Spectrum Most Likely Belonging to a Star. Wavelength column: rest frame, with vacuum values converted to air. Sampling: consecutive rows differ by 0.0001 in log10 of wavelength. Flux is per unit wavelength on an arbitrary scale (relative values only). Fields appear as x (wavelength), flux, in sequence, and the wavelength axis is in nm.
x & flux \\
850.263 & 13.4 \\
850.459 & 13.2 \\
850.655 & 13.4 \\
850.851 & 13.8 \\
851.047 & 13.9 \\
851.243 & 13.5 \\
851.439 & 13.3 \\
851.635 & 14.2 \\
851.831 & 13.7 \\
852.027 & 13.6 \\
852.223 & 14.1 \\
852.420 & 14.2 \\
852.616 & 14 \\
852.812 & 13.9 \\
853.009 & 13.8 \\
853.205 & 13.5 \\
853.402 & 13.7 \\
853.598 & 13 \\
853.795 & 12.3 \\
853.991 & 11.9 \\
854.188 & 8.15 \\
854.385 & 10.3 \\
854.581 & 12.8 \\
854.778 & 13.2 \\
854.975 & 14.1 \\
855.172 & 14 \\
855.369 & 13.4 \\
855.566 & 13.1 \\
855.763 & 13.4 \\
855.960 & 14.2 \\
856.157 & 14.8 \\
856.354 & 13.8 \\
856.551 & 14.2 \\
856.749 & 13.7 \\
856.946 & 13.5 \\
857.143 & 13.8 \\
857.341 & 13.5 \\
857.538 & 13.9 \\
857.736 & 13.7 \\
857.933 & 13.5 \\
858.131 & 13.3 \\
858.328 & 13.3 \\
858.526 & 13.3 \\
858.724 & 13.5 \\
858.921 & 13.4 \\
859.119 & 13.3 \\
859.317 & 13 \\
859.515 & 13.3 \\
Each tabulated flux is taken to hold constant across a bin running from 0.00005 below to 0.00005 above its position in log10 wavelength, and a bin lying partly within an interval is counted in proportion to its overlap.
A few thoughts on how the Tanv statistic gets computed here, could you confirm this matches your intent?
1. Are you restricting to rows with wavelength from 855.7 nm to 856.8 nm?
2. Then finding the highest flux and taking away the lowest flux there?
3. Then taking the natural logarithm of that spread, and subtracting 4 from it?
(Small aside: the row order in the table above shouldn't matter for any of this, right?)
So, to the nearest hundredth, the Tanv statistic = -3.66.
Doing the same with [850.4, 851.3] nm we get -4.36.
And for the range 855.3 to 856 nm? -3.90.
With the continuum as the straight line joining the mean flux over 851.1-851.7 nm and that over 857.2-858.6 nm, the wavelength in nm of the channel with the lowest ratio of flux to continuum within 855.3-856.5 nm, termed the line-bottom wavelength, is 855.566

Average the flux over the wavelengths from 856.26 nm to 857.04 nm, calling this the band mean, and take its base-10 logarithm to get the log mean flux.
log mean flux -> 1.140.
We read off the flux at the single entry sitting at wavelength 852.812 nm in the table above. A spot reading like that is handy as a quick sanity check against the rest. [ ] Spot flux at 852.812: 13.9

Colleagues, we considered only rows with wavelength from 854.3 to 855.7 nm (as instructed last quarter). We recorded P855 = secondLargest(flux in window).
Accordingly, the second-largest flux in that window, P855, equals 14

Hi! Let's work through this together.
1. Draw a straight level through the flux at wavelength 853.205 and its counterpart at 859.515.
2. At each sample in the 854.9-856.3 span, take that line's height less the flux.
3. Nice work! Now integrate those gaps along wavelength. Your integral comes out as -0.60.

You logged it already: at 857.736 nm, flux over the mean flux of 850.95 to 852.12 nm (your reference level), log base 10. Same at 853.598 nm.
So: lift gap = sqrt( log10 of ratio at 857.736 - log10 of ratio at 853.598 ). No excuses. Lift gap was 0.151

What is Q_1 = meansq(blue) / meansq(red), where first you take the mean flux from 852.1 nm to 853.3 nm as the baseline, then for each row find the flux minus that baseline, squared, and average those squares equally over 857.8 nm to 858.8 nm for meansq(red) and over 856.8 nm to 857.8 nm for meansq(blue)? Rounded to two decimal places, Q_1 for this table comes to 0.27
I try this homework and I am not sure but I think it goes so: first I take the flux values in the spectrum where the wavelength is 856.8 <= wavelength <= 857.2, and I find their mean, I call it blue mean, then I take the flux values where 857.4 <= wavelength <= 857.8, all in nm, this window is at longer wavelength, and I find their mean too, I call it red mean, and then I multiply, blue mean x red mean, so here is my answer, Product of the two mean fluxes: 188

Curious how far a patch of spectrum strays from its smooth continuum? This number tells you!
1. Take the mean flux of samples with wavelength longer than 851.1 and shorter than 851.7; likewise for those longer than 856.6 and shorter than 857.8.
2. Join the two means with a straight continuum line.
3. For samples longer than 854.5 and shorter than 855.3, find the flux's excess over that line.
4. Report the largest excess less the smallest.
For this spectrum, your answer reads 1.30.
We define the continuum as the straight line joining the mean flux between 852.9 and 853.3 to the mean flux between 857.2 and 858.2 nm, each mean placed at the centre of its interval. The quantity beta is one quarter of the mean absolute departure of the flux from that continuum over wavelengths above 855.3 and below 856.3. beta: 0.14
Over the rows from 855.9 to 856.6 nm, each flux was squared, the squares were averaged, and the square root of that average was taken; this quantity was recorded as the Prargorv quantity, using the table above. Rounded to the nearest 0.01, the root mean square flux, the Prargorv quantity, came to 14.25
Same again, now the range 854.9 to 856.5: 13.86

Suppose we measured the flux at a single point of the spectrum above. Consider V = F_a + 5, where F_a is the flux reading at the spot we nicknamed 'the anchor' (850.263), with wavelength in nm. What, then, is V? 18.4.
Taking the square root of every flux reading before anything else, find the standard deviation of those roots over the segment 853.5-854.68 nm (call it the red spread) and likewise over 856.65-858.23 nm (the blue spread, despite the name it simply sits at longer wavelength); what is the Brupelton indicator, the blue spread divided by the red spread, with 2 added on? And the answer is 2.1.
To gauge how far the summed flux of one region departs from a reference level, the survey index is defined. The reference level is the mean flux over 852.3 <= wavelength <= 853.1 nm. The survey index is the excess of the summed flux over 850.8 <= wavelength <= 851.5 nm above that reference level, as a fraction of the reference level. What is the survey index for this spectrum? 2.90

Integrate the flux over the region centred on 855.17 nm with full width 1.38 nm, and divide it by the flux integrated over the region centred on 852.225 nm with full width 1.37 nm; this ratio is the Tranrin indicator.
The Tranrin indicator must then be 0.97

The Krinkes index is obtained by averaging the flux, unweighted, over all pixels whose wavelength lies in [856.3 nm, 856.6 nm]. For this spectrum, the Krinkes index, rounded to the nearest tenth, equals 14.0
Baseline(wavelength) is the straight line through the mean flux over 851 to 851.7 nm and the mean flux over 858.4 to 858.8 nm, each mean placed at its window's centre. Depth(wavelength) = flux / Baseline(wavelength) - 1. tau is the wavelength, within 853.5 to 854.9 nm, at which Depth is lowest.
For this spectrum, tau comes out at 854.188 nm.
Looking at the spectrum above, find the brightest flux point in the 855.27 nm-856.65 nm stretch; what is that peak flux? 14.8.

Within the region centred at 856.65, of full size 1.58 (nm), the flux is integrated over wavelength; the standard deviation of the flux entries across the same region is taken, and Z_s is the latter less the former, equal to -21.6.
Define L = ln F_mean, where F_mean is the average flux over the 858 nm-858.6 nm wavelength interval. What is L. 2.588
